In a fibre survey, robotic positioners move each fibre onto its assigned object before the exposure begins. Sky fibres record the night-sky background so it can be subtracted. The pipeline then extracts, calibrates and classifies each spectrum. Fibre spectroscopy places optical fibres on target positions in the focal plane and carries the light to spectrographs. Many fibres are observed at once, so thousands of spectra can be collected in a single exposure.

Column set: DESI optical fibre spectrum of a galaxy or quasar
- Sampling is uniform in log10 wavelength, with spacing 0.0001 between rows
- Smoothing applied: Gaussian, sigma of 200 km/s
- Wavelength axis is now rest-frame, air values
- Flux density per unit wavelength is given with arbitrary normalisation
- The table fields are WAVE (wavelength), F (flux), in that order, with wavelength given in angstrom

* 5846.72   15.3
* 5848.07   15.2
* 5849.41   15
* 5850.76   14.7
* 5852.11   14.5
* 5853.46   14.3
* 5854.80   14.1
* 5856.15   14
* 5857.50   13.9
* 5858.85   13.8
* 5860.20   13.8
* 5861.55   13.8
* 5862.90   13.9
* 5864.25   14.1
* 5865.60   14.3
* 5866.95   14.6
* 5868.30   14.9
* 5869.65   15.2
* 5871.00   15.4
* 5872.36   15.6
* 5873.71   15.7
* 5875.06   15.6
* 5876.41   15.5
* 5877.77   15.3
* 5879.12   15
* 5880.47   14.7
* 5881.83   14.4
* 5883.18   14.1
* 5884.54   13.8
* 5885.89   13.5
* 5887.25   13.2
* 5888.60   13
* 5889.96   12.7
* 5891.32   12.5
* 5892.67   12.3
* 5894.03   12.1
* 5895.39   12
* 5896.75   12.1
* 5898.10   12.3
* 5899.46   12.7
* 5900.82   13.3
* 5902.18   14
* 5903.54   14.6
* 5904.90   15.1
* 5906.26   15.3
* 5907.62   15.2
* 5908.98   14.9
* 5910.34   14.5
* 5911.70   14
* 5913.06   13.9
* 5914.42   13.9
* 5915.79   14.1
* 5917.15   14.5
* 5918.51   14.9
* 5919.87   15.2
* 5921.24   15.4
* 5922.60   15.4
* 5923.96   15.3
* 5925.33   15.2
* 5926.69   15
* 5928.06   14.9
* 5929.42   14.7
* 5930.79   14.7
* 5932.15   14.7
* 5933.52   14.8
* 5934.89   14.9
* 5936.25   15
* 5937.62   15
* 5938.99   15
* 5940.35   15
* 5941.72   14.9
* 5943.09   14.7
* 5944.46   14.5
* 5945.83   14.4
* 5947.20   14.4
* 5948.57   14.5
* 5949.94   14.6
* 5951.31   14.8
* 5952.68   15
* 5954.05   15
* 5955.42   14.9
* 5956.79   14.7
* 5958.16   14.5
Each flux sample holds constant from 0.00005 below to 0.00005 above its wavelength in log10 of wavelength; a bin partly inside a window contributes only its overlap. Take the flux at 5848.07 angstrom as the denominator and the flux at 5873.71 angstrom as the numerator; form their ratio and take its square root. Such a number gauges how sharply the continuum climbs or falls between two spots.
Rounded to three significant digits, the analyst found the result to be 1.02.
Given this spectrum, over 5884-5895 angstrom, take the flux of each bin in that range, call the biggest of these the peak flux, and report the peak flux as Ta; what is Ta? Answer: 13.8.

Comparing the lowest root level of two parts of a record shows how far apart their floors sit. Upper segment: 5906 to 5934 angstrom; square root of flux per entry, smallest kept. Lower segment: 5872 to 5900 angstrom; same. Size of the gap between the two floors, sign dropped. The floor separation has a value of 0.26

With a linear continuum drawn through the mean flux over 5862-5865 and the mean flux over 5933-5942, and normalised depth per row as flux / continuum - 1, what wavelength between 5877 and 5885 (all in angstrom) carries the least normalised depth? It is 5884.54 angstrom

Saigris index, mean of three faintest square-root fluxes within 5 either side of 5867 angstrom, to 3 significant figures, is 3.75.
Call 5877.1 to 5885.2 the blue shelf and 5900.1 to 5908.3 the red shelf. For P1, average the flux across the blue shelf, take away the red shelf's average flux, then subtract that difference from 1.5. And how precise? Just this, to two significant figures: 1.5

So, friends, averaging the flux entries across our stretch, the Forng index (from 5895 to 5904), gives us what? 13.0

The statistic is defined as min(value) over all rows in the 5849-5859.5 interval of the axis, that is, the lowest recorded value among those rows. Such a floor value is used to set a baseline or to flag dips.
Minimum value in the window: 13.8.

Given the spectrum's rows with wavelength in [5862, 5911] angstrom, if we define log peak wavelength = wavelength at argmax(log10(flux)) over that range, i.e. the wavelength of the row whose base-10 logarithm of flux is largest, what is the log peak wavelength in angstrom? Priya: 5873.71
